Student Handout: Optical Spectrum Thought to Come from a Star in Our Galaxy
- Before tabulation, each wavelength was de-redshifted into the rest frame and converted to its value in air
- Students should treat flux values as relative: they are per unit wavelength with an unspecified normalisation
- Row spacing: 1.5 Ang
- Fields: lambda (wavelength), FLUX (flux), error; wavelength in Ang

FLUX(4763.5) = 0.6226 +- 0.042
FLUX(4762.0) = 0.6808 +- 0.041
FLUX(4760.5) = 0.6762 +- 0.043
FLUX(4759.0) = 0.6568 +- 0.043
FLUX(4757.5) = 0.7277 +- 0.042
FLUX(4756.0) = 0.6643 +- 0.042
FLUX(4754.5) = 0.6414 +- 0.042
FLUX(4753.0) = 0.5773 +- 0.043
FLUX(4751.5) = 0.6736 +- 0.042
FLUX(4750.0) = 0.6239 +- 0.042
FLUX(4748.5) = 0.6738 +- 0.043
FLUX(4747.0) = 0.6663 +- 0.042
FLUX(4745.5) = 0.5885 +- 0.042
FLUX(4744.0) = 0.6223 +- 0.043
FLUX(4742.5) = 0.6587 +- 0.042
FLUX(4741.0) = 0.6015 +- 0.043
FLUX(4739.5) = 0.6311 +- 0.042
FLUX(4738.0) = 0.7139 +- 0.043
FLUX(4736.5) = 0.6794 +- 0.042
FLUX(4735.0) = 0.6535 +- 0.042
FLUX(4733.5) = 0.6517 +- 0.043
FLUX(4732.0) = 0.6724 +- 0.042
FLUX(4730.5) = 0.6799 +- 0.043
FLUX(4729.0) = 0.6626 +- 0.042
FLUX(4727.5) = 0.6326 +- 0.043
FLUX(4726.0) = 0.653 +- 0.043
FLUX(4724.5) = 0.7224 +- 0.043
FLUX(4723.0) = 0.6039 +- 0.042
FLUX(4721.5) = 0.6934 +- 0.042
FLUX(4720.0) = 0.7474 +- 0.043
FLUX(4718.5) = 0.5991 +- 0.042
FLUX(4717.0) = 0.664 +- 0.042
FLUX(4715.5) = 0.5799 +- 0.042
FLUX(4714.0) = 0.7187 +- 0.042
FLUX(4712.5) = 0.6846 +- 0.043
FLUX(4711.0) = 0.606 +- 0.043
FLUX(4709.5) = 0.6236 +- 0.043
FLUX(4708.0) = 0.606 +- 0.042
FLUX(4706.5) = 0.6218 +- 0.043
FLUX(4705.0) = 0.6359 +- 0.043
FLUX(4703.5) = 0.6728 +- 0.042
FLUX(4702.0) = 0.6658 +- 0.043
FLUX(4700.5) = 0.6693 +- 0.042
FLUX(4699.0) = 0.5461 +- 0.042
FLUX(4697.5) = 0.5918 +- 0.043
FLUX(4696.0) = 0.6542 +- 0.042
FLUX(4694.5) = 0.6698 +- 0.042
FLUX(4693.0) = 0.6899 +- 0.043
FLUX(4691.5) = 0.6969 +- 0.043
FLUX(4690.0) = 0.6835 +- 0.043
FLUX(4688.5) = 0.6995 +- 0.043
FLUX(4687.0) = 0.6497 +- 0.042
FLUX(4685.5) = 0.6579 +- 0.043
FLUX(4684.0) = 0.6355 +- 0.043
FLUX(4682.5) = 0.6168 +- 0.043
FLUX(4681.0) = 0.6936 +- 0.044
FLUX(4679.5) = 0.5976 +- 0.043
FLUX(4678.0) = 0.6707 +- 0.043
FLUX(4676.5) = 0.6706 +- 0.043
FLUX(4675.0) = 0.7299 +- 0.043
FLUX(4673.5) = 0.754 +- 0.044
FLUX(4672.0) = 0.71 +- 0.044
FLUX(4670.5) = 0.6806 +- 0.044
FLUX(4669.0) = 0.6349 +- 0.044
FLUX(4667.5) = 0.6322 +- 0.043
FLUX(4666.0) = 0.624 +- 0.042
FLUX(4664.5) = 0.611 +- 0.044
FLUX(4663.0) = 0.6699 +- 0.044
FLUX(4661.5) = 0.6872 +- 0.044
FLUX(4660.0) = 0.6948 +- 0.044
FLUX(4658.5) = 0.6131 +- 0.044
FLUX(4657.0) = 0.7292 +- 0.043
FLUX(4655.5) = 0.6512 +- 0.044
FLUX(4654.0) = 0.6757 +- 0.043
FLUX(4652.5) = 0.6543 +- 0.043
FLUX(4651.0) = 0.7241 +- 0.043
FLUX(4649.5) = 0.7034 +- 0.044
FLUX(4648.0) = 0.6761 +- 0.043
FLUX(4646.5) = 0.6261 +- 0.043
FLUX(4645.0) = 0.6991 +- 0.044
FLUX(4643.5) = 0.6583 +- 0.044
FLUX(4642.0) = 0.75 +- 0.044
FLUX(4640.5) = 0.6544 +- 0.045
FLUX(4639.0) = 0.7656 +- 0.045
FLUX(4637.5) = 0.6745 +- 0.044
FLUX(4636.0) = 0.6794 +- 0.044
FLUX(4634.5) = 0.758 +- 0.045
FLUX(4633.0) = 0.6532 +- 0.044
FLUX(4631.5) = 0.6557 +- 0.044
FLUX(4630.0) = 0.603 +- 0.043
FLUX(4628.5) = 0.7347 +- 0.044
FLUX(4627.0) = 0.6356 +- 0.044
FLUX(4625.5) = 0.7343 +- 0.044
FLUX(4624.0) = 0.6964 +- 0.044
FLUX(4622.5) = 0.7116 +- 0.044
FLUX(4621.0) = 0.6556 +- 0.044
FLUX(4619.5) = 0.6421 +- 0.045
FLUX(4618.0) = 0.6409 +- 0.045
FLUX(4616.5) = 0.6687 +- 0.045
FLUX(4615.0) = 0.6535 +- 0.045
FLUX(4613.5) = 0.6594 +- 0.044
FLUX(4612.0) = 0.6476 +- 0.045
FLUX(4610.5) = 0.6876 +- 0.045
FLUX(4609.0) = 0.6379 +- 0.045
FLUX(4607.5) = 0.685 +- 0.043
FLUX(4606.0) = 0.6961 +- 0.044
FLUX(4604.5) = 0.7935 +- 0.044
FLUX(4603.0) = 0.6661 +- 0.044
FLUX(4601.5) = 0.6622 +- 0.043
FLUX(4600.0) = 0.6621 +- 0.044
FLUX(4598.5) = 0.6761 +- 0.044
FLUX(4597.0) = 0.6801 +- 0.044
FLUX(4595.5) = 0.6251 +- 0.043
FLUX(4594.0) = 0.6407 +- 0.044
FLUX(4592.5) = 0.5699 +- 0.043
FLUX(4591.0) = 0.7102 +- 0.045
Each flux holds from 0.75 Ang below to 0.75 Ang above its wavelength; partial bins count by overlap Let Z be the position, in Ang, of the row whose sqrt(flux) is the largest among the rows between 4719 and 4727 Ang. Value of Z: 4720.0 Ang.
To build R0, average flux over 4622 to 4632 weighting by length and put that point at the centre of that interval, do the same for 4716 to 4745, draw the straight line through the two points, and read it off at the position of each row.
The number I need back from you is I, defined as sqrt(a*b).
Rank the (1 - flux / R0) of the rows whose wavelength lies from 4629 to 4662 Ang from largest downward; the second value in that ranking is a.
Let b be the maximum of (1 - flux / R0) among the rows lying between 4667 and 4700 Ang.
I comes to 0.128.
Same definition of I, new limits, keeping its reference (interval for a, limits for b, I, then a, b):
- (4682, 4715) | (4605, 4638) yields 0.113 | 0.112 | 0.114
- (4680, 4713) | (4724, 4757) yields 0.114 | 0.112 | 0.117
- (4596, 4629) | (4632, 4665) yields 0.079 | 0.067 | 0.093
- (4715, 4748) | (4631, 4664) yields 0.097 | 0.102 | 0.091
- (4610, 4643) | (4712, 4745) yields 0.091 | 0.067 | 0.124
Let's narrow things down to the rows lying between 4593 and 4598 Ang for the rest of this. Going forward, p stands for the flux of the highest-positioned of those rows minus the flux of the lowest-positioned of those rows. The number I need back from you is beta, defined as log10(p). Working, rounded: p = 0.04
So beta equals -1.40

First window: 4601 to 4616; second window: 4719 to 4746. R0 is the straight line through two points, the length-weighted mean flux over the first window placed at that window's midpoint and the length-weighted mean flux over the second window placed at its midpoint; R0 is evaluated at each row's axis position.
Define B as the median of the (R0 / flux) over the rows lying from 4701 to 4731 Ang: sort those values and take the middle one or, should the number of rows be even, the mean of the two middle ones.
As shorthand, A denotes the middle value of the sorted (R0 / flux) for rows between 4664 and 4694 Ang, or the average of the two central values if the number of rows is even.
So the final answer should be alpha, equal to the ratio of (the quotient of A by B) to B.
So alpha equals 0.99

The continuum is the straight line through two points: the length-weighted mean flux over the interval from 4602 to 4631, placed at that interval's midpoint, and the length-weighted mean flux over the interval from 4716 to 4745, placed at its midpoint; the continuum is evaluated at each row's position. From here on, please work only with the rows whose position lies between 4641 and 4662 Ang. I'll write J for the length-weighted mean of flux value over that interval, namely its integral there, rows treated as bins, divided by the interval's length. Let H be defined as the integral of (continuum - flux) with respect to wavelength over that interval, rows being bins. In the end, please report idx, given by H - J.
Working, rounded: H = -0.22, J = 0.68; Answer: -0.9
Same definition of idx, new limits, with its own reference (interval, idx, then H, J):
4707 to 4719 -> -0.3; 0.31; 0.64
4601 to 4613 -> -0.8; -0.08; 0.68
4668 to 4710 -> -0.4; 0.29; 0.66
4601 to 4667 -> -0.9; -0.25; 0.68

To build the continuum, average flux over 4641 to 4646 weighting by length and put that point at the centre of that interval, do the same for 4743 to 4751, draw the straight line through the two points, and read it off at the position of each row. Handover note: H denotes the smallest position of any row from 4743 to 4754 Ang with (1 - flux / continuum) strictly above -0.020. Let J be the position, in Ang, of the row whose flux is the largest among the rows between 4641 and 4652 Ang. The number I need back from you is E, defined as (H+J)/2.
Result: 4693.0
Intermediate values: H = 4744.0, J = 4642.0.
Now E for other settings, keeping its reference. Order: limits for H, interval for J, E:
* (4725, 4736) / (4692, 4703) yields 4709.5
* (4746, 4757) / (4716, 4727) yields 4735.0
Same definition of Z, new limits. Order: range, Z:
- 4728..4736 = 4730.5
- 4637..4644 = 4639.0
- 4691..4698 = 4691.5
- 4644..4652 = 4651.0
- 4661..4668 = 4661.5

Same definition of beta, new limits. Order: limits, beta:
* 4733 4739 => -1.21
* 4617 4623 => -1.15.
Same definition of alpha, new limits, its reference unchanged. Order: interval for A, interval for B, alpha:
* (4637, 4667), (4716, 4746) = 0.99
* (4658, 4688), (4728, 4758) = 1.01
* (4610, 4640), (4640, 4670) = 1.00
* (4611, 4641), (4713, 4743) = 1.03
